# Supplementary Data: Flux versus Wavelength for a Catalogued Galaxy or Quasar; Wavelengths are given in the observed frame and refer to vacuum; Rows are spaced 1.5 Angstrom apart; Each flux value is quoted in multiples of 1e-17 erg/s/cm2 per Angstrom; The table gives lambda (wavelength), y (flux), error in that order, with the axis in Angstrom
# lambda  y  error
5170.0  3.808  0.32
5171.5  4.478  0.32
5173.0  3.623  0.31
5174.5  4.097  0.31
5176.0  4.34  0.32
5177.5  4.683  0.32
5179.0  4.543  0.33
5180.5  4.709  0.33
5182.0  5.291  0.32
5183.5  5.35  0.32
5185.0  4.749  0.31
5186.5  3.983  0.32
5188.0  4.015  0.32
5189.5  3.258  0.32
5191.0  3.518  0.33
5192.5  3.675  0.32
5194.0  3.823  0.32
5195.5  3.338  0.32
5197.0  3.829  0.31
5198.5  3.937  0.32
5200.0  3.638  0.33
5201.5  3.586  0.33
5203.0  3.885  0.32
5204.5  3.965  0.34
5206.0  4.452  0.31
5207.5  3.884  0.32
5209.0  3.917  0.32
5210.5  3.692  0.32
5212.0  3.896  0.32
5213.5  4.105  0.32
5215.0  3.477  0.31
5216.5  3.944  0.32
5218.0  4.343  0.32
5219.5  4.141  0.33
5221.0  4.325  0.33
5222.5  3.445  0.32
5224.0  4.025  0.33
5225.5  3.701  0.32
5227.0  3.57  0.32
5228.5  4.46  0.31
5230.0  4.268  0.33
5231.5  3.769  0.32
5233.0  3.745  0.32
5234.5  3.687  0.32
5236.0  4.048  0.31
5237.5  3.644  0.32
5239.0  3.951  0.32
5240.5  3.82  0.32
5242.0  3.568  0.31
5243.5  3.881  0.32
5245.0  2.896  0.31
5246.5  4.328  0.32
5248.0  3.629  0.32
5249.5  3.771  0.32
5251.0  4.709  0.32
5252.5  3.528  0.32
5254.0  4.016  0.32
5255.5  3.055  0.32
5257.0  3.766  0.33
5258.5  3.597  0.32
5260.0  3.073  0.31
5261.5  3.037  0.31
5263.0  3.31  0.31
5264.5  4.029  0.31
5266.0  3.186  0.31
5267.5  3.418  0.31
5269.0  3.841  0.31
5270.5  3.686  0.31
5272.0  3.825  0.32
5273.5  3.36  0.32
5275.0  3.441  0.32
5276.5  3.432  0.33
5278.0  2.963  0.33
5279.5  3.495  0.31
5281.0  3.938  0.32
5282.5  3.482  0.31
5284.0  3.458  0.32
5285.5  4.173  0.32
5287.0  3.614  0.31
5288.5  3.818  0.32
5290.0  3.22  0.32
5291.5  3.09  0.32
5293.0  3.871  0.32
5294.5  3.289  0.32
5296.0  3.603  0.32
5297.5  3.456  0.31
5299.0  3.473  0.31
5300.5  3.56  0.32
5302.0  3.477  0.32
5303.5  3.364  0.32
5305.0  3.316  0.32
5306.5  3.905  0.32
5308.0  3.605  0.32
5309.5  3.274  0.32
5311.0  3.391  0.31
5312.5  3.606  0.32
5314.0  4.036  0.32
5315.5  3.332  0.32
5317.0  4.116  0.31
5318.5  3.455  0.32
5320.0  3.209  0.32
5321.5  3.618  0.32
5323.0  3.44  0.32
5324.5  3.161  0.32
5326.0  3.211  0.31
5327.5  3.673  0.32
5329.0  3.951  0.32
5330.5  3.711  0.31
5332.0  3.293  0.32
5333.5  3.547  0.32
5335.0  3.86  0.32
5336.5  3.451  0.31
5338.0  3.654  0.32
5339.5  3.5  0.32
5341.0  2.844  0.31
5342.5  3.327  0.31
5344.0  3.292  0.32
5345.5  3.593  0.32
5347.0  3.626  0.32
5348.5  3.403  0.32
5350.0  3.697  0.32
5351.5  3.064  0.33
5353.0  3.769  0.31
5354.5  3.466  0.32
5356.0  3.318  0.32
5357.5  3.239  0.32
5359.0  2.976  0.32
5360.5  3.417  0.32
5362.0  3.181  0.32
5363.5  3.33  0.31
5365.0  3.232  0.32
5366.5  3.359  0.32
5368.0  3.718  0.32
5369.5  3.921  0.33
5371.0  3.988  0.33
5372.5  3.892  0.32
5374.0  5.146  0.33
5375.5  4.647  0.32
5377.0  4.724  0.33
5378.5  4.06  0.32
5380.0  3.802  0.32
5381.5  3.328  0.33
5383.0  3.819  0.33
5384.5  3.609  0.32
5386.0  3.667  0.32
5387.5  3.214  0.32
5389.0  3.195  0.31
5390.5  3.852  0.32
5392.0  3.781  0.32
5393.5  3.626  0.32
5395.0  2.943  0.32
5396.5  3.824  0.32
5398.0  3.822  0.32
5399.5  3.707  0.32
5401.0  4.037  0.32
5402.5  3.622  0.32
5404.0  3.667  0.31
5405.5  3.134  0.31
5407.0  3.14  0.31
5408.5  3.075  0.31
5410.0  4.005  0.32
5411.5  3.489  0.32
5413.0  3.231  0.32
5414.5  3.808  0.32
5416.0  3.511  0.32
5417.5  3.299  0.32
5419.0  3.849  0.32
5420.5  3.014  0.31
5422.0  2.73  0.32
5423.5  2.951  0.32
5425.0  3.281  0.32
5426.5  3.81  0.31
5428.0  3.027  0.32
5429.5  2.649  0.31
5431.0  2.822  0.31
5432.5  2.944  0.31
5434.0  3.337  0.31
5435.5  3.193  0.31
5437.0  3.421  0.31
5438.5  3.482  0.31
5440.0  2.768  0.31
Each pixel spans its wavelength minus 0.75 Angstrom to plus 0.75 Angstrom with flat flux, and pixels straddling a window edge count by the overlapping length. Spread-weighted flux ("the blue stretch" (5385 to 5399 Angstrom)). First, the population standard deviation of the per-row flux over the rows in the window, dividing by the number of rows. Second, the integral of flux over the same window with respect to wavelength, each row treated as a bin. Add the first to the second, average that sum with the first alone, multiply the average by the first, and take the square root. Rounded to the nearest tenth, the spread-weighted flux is 2.8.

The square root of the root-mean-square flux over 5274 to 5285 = 1.86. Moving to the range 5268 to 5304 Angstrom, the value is 1.88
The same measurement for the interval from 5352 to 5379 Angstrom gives 1.95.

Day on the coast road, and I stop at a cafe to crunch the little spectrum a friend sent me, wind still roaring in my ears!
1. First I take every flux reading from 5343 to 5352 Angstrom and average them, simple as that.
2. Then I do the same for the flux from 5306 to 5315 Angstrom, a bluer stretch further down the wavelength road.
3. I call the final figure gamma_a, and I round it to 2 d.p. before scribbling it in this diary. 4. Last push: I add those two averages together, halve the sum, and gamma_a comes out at 3.54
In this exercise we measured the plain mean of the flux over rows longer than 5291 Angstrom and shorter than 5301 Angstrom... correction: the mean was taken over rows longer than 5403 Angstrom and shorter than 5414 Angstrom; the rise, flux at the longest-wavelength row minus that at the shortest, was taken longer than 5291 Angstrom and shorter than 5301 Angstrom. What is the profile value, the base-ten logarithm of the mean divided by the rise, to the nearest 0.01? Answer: 0.86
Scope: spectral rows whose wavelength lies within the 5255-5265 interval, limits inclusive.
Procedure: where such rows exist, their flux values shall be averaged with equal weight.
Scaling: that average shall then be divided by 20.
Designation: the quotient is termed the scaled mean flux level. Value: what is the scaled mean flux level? 0.170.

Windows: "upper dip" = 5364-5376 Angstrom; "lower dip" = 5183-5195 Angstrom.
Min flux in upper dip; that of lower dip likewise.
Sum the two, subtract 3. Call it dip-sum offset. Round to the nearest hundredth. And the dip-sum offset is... 3.49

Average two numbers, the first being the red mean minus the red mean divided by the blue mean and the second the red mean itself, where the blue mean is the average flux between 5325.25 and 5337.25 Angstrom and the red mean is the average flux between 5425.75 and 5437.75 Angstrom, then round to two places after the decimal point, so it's 2.71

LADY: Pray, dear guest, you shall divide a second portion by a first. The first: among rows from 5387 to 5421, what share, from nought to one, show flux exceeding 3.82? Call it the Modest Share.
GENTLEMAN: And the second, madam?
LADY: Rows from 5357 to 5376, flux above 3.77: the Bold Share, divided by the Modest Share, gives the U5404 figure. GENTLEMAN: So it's 1.5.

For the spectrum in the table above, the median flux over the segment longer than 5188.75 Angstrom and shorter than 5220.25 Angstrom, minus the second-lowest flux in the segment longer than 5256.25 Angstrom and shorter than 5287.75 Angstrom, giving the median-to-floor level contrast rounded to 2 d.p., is 0.85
